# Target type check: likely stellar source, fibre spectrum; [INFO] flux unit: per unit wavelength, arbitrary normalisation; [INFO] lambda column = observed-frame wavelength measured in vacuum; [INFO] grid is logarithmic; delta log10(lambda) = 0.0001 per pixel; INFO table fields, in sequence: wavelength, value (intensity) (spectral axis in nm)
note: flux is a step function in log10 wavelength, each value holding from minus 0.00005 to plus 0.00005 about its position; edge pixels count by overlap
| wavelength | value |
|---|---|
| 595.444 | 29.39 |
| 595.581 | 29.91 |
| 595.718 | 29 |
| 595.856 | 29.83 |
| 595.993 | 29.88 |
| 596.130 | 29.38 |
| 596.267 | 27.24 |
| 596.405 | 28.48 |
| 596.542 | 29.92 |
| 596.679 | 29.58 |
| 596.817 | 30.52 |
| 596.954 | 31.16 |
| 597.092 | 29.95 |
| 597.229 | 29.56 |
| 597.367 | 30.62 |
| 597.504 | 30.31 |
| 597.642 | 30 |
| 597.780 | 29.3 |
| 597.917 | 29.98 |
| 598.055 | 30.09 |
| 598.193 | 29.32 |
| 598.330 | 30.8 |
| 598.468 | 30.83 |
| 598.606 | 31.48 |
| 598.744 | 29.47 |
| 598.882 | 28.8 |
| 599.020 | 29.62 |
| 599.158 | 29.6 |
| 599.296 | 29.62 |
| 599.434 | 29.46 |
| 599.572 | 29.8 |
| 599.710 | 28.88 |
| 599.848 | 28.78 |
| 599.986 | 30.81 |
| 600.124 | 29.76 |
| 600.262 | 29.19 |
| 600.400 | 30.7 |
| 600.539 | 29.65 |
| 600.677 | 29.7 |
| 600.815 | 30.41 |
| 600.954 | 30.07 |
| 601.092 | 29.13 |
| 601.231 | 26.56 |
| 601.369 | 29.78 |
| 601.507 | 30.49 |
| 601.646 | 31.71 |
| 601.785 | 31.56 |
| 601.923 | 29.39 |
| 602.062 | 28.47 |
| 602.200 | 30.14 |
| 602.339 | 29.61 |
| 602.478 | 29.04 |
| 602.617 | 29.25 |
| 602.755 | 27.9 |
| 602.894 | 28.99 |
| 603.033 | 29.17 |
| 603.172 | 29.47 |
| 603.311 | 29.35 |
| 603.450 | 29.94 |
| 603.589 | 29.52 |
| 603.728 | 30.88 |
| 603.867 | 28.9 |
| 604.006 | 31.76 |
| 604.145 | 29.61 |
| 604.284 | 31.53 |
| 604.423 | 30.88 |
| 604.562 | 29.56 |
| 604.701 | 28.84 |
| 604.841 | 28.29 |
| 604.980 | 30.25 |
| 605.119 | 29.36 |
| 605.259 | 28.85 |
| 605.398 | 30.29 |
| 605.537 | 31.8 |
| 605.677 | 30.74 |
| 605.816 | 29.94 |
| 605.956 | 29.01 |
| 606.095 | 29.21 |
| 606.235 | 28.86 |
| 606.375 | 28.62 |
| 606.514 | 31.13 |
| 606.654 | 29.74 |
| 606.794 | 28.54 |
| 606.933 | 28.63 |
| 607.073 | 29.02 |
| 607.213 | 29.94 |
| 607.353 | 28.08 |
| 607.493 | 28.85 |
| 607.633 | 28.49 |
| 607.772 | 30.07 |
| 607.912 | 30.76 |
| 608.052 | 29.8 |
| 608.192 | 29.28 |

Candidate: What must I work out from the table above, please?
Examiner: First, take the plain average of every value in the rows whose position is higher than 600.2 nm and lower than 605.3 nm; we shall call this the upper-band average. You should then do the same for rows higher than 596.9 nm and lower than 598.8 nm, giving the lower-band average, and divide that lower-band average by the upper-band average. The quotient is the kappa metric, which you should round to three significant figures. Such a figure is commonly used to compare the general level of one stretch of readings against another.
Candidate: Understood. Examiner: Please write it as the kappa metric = 1.02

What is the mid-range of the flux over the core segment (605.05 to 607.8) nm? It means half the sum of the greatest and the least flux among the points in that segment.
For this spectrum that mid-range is 29.9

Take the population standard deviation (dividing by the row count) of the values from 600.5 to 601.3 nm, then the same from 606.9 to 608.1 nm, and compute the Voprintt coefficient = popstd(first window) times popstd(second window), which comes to 1.1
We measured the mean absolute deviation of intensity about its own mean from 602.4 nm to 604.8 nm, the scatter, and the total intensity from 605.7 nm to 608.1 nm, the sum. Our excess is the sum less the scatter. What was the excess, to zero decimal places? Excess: 498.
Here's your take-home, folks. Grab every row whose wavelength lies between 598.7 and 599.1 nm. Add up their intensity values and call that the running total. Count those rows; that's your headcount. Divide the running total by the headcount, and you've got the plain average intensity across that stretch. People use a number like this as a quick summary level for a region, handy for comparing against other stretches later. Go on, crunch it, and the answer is 29.3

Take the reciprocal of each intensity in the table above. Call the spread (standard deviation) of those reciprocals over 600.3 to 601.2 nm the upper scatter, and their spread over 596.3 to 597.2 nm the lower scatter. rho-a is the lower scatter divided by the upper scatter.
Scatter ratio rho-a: 1.6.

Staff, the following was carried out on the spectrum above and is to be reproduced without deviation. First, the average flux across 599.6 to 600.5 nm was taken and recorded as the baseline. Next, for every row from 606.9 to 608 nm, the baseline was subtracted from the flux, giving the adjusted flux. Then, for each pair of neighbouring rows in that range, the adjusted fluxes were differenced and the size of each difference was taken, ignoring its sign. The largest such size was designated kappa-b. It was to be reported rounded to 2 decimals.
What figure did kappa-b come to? 1.86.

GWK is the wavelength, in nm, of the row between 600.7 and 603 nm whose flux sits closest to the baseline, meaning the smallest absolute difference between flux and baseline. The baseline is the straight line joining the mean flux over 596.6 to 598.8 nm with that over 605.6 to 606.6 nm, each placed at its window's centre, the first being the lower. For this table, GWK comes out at 600.954 nm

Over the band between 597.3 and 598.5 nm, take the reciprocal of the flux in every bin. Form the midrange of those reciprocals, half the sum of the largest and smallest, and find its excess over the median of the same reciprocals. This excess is 0.0000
